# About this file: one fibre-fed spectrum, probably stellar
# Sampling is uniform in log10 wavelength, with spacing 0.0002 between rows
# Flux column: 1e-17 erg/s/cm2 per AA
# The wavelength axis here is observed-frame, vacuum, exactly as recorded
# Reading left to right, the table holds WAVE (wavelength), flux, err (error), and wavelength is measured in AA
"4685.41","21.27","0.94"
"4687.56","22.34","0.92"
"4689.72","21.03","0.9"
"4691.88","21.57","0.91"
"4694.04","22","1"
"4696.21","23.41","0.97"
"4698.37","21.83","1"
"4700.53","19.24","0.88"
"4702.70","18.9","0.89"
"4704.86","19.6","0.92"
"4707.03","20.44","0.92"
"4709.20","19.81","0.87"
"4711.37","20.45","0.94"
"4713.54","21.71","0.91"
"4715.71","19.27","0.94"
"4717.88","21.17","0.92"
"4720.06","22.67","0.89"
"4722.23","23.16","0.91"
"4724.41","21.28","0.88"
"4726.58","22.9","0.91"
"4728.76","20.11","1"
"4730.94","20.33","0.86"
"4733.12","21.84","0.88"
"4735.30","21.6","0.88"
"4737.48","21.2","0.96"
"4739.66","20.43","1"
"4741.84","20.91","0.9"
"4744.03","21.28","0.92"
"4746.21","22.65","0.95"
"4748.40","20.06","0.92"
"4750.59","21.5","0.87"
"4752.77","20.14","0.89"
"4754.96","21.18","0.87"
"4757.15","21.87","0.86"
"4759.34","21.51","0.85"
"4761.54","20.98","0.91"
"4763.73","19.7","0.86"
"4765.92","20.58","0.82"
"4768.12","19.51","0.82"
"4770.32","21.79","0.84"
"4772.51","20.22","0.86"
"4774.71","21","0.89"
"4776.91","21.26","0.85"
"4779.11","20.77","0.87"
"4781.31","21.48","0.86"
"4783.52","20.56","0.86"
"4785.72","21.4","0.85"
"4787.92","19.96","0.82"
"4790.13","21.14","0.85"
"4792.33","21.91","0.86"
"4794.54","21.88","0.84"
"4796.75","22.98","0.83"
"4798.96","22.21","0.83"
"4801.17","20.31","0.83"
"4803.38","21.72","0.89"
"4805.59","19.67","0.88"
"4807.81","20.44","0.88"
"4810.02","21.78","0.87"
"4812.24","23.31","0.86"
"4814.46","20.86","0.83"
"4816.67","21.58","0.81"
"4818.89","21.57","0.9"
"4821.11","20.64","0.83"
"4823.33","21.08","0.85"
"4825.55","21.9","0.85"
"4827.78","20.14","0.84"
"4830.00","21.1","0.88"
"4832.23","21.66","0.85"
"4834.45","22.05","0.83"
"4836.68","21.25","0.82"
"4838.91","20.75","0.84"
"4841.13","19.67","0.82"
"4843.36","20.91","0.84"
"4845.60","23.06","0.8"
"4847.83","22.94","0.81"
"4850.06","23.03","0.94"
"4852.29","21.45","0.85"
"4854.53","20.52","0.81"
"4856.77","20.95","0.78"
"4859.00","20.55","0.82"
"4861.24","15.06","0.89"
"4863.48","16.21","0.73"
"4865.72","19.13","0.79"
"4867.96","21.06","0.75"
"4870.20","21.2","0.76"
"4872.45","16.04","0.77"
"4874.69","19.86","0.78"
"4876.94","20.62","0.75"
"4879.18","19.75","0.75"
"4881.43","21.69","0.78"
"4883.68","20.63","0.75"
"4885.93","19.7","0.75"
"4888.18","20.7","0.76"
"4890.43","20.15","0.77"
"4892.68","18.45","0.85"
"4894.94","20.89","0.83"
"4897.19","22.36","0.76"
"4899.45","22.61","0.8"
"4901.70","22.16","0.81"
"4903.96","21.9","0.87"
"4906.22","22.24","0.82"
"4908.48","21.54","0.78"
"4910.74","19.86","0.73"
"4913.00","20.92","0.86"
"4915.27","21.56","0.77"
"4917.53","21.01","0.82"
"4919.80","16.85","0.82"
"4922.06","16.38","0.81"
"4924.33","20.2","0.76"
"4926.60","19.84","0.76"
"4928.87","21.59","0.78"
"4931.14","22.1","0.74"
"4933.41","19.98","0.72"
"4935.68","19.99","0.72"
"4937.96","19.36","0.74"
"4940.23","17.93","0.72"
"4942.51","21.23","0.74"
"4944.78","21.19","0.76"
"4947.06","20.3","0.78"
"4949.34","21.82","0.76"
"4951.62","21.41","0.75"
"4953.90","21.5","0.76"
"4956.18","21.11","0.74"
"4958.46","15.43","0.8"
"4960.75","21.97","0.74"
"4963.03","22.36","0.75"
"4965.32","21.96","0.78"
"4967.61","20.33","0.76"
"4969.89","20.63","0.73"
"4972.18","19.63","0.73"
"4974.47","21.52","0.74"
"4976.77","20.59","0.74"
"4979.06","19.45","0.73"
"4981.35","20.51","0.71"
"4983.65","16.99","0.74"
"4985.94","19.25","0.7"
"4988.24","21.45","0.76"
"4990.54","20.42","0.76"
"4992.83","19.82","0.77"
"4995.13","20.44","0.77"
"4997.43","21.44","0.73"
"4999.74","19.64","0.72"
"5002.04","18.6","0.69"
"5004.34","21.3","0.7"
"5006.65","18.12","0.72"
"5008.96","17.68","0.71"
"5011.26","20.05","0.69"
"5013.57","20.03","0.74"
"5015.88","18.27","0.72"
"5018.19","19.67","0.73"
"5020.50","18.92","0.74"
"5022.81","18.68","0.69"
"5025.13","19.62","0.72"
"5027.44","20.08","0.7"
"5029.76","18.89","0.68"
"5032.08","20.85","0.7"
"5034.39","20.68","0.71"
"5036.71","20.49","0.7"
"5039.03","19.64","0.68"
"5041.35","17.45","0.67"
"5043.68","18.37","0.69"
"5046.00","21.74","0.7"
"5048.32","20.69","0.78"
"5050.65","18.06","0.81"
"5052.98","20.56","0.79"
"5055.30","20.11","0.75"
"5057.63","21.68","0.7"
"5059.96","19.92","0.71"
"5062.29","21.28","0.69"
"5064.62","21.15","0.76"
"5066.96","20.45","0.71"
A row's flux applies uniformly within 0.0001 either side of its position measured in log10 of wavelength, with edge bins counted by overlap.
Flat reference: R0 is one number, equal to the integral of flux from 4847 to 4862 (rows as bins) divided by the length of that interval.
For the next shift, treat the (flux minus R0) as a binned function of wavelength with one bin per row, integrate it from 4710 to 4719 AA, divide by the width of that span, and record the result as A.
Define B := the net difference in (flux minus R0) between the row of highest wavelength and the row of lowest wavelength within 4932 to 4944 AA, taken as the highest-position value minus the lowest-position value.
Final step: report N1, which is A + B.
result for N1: 1.1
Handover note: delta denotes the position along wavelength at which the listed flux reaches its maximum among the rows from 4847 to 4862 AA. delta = 4850.06 AA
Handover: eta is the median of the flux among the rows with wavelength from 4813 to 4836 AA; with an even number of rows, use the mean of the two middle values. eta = 21.3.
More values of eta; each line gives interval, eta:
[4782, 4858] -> 21.3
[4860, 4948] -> 20.6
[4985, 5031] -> 19.7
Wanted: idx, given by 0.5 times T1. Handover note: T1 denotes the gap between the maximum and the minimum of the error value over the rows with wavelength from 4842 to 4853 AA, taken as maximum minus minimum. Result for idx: 0.070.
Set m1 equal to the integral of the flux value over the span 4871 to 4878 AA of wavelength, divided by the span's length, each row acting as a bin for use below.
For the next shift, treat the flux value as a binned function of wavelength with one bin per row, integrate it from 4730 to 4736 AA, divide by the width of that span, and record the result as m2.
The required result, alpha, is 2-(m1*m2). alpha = -400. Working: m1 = 18.9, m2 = 21.3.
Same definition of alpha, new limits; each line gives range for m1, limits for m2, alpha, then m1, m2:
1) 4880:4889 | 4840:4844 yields -416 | 20.6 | 20.3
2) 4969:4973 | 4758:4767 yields -415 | 20.1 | 20.7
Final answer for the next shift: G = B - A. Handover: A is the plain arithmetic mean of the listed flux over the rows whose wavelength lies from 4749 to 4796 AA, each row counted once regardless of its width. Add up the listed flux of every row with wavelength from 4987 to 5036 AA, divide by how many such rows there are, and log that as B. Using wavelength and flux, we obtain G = -1.2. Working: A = 21.0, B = 19.7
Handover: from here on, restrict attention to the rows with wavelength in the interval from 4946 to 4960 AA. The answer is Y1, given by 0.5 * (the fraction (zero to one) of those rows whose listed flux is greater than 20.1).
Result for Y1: 0.42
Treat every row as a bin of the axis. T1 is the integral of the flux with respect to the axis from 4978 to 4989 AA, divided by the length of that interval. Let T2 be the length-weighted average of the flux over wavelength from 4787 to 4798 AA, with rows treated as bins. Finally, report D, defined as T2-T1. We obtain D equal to 2.1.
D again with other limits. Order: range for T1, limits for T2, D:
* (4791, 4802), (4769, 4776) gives -0.9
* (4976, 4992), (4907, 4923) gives 0.0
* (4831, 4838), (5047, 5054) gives -1.8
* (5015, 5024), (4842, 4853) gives 3.3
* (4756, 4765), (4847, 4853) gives 1.5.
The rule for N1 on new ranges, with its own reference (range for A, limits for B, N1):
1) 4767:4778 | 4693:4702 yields -2.7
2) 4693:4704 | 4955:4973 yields -1.2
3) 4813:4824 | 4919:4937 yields 3.6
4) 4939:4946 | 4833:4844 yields -1.8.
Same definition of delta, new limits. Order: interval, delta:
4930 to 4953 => 4931.14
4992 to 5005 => 4997.43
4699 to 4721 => 4720.06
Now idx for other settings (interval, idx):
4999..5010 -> 0.015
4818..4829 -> 0.035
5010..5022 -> 0.025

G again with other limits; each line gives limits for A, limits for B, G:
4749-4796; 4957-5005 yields -0.8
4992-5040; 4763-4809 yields 1.3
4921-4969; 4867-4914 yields 0.3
